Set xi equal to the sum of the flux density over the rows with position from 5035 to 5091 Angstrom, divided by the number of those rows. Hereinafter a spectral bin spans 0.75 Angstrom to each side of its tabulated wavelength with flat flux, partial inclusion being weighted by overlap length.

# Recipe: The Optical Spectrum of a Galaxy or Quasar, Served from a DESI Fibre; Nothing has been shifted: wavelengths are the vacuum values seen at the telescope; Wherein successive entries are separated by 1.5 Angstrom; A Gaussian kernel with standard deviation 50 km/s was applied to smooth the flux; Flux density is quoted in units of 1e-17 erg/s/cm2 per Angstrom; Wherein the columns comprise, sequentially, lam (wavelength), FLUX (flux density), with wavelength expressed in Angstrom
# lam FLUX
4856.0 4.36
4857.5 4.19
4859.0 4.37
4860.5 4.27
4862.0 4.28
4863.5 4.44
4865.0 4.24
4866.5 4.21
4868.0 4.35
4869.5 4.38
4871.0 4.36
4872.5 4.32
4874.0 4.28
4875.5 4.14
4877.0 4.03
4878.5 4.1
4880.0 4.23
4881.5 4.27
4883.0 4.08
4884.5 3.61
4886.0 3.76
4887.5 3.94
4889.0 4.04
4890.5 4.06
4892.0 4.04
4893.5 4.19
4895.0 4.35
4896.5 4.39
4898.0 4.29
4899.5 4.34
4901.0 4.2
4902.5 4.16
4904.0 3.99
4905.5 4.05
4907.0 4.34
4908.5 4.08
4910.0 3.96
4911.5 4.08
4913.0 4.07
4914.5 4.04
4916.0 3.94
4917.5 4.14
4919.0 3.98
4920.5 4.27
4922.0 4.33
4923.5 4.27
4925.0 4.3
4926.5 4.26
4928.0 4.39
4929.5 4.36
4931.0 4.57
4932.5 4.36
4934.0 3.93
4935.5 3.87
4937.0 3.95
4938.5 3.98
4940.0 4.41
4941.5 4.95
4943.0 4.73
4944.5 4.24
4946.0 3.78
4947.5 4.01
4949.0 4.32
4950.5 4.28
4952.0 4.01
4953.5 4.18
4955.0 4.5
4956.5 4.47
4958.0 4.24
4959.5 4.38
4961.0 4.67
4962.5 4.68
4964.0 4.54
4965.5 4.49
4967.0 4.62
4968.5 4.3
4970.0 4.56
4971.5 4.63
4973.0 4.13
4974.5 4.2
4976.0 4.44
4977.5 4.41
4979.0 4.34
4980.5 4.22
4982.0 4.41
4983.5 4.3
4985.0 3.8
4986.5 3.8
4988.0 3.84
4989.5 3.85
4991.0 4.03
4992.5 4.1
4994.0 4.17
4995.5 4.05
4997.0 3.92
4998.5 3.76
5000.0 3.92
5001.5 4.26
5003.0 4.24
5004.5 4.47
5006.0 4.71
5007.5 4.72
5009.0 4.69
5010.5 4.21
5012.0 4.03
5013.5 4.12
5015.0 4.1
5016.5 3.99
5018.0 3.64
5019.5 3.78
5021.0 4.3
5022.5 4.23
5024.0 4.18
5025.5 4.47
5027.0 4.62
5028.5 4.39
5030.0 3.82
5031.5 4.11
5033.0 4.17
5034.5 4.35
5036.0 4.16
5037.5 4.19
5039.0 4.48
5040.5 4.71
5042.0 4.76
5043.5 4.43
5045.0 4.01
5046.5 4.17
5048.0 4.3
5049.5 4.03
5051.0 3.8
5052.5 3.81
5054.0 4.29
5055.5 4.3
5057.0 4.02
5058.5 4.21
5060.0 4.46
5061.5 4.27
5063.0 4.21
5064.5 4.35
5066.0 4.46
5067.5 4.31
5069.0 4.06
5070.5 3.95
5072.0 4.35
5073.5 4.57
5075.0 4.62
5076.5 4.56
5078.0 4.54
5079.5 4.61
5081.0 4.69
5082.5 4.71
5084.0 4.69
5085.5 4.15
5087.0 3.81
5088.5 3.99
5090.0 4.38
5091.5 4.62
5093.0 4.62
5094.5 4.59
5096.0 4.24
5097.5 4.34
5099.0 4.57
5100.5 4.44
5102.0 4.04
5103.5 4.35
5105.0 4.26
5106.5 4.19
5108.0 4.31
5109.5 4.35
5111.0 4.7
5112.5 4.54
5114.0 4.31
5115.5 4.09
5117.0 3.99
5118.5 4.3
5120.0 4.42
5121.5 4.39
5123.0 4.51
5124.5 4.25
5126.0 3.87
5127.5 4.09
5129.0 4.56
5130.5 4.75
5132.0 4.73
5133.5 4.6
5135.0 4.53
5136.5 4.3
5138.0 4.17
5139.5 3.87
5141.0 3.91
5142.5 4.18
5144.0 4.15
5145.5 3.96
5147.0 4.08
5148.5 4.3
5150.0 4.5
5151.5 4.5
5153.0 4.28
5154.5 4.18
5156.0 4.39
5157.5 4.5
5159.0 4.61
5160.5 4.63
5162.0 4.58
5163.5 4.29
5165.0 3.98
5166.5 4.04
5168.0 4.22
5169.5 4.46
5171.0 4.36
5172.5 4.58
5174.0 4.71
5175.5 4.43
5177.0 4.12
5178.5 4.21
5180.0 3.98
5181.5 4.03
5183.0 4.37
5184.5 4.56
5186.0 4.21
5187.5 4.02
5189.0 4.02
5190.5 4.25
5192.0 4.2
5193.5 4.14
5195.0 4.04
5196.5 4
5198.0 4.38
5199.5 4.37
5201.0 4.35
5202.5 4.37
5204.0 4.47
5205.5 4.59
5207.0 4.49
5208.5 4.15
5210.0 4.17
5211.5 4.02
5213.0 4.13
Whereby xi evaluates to 4.31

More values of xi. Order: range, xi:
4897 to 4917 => 4.12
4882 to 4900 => 4.09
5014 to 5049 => 4.23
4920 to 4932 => 4.34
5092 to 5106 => 4.38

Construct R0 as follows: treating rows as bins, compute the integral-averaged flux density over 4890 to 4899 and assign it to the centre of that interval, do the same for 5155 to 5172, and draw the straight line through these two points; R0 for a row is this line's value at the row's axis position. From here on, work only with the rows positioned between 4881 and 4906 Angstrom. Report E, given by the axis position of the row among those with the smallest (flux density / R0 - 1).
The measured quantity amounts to 4884.5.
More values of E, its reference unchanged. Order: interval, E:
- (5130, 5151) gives 5139.5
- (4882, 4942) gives 4884.5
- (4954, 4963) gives 4958.0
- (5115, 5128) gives 5126.0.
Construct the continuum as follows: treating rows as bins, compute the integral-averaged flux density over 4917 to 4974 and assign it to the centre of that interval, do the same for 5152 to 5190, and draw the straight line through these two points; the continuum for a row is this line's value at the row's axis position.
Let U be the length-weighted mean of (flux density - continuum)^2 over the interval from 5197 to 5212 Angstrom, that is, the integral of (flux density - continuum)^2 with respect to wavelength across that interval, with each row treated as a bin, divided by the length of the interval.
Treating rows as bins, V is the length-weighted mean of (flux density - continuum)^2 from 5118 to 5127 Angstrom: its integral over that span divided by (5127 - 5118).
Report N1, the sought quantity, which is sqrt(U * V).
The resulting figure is 0.035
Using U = 0.028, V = 0.044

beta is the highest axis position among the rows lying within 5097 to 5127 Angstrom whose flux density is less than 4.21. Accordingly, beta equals 5126.0 Angstrom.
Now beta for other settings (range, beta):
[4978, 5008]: 5000.0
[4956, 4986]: 4985.0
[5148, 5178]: 5177.0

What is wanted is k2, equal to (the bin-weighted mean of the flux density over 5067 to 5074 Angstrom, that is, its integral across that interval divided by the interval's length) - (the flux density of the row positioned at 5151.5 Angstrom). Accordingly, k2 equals -0.3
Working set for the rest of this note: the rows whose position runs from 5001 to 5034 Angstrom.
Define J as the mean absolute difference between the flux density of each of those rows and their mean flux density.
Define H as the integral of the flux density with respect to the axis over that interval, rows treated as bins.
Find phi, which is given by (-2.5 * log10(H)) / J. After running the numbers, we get -23.8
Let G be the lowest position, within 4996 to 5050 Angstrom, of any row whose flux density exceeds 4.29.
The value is 5004.5 Angstrom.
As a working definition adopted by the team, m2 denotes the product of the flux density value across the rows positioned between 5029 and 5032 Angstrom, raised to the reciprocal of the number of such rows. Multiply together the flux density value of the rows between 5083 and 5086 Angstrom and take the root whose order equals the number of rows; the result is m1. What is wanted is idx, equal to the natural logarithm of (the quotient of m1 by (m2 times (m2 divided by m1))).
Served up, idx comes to 0.21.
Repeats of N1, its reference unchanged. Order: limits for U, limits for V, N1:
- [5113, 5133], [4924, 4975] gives 0.070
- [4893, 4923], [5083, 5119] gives 0.051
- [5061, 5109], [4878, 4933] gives 0.060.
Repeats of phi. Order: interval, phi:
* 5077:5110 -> -26.8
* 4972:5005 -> -27.4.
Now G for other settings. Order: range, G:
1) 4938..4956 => 4940.0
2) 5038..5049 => 5039.0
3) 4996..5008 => 5004.5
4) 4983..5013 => 4983.5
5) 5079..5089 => 5079.5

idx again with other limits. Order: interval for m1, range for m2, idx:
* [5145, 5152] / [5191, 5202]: 0.03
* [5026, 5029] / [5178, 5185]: 0.13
